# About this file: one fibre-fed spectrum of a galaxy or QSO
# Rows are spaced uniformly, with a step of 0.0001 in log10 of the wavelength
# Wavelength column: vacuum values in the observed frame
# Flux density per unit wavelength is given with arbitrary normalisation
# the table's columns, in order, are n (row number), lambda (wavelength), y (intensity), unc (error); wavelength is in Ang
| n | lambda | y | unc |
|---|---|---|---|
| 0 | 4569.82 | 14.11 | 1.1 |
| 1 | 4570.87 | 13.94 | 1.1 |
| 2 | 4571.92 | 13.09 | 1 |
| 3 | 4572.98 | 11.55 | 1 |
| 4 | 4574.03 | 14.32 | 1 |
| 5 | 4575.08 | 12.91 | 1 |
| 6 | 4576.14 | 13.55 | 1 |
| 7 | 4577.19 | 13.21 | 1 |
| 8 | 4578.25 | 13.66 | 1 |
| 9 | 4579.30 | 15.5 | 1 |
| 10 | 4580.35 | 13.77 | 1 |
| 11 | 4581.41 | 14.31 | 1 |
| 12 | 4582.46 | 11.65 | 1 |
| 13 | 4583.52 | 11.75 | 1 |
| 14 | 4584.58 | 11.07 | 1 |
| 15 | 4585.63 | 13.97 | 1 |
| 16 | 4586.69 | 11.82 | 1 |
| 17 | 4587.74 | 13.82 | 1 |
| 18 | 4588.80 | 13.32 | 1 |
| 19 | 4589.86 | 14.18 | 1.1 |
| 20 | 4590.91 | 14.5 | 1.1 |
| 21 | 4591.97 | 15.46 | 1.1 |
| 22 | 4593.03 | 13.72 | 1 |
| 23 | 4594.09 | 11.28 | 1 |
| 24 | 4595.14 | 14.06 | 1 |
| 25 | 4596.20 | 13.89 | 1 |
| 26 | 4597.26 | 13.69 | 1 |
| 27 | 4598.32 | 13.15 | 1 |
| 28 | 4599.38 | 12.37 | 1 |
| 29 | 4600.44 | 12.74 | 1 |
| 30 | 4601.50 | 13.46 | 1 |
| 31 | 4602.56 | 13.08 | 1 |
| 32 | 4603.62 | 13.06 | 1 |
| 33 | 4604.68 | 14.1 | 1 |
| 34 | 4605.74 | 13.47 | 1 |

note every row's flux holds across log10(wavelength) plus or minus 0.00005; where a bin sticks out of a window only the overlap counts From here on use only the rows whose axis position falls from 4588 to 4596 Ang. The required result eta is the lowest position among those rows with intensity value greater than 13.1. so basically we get 4588.80 Ang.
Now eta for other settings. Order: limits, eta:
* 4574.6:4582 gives 4576.14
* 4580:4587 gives 4580.35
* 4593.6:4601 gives 4595.14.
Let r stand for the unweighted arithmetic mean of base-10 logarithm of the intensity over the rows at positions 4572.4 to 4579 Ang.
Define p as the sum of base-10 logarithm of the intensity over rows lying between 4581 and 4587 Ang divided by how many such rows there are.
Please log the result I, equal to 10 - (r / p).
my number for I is 8.98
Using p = 1.09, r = 1.12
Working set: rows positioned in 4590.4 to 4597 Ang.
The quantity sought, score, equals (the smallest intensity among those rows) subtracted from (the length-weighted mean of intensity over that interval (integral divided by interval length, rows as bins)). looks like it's 2.52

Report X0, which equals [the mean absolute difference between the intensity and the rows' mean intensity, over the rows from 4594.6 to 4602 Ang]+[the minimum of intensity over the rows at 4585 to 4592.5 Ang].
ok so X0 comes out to 12.3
